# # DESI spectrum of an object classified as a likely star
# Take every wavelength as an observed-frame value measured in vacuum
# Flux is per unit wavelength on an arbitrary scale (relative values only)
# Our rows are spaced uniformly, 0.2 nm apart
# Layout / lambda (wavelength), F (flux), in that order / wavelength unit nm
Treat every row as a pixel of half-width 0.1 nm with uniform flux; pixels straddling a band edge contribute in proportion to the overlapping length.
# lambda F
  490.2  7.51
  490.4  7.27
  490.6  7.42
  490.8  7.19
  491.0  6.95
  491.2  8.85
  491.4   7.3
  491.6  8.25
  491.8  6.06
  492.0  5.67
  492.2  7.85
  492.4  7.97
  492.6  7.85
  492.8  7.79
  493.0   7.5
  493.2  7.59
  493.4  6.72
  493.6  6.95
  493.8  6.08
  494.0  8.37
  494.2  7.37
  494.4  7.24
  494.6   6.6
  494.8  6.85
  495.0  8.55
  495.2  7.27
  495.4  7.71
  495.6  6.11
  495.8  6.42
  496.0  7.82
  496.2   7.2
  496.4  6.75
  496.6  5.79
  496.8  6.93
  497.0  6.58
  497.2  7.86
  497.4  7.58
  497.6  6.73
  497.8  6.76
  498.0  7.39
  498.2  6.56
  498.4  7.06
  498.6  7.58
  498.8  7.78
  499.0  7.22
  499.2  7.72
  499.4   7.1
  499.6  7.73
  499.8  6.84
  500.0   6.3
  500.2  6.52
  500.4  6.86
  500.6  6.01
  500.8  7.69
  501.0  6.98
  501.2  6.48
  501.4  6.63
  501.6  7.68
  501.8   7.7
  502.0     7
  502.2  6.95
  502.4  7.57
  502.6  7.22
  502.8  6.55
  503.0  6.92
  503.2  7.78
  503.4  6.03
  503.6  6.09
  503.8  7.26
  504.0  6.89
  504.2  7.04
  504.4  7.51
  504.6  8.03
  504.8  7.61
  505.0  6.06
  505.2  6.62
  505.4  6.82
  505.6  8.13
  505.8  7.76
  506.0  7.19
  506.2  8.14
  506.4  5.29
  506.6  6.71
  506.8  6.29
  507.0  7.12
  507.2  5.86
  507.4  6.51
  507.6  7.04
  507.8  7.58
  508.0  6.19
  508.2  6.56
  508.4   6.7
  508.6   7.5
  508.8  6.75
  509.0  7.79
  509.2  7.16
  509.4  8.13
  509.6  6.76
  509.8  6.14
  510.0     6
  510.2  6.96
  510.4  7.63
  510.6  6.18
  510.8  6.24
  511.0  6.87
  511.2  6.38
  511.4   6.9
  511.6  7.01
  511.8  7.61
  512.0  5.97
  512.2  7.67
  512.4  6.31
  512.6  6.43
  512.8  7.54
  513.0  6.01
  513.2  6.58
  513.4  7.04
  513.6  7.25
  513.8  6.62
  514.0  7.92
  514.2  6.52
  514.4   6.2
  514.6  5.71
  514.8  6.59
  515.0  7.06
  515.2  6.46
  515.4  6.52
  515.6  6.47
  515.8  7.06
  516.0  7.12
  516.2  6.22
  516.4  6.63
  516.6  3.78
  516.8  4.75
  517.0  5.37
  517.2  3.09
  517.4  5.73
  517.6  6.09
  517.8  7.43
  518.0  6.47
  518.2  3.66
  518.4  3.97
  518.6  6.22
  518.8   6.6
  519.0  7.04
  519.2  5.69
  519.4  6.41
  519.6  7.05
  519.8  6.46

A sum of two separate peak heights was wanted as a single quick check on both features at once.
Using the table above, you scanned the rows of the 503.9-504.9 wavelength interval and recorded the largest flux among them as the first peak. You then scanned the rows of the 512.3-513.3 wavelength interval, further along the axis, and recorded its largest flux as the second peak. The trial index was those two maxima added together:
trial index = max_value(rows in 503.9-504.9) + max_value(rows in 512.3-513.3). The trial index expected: 15.57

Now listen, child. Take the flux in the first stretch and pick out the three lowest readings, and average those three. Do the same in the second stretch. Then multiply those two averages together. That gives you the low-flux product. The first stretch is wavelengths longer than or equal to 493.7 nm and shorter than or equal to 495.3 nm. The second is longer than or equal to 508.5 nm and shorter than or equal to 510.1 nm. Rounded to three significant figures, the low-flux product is 41.0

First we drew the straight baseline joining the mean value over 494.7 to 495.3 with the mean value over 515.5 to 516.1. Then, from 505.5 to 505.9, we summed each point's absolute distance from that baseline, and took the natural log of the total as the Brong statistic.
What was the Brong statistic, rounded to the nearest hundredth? 0.38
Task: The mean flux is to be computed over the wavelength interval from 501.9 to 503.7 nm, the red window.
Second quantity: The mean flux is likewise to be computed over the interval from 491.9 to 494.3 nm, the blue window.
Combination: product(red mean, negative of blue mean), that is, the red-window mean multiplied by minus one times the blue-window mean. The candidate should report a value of -50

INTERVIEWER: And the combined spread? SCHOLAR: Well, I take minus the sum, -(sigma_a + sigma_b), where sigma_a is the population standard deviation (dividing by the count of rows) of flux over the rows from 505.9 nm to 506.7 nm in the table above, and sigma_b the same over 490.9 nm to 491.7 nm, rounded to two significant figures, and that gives -1.8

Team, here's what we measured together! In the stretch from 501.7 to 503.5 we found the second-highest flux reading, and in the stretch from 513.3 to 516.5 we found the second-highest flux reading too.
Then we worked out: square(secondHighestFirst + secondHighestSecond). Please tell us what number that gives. 224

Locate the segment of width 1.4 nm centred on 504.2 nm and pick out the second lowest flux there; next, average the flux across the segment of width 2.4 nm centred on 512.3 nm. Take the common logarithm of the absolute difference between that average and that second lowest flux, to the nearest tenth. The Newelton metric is -1.0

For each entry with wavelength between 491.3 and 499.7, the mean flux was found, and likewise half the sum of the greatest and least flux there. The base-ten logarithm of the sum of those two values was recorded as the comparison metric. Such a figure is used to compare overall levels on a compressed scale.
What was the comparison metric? 1.16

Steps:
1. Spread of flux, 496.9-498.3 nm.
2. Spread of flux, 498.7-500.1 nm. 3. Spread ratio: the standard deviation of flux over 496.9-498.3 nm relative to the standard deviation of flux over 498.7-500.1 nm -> 1.0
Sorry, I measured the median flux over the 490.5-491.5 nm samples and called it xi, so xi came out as 7.30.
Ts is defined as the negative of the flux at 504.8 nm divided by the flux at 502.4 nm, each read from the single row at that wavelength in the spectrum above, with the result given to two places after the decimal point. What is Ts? -1.01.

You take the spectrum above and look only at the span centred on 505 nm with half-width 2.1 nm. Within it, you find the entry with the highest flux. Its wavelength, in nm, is 506.2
